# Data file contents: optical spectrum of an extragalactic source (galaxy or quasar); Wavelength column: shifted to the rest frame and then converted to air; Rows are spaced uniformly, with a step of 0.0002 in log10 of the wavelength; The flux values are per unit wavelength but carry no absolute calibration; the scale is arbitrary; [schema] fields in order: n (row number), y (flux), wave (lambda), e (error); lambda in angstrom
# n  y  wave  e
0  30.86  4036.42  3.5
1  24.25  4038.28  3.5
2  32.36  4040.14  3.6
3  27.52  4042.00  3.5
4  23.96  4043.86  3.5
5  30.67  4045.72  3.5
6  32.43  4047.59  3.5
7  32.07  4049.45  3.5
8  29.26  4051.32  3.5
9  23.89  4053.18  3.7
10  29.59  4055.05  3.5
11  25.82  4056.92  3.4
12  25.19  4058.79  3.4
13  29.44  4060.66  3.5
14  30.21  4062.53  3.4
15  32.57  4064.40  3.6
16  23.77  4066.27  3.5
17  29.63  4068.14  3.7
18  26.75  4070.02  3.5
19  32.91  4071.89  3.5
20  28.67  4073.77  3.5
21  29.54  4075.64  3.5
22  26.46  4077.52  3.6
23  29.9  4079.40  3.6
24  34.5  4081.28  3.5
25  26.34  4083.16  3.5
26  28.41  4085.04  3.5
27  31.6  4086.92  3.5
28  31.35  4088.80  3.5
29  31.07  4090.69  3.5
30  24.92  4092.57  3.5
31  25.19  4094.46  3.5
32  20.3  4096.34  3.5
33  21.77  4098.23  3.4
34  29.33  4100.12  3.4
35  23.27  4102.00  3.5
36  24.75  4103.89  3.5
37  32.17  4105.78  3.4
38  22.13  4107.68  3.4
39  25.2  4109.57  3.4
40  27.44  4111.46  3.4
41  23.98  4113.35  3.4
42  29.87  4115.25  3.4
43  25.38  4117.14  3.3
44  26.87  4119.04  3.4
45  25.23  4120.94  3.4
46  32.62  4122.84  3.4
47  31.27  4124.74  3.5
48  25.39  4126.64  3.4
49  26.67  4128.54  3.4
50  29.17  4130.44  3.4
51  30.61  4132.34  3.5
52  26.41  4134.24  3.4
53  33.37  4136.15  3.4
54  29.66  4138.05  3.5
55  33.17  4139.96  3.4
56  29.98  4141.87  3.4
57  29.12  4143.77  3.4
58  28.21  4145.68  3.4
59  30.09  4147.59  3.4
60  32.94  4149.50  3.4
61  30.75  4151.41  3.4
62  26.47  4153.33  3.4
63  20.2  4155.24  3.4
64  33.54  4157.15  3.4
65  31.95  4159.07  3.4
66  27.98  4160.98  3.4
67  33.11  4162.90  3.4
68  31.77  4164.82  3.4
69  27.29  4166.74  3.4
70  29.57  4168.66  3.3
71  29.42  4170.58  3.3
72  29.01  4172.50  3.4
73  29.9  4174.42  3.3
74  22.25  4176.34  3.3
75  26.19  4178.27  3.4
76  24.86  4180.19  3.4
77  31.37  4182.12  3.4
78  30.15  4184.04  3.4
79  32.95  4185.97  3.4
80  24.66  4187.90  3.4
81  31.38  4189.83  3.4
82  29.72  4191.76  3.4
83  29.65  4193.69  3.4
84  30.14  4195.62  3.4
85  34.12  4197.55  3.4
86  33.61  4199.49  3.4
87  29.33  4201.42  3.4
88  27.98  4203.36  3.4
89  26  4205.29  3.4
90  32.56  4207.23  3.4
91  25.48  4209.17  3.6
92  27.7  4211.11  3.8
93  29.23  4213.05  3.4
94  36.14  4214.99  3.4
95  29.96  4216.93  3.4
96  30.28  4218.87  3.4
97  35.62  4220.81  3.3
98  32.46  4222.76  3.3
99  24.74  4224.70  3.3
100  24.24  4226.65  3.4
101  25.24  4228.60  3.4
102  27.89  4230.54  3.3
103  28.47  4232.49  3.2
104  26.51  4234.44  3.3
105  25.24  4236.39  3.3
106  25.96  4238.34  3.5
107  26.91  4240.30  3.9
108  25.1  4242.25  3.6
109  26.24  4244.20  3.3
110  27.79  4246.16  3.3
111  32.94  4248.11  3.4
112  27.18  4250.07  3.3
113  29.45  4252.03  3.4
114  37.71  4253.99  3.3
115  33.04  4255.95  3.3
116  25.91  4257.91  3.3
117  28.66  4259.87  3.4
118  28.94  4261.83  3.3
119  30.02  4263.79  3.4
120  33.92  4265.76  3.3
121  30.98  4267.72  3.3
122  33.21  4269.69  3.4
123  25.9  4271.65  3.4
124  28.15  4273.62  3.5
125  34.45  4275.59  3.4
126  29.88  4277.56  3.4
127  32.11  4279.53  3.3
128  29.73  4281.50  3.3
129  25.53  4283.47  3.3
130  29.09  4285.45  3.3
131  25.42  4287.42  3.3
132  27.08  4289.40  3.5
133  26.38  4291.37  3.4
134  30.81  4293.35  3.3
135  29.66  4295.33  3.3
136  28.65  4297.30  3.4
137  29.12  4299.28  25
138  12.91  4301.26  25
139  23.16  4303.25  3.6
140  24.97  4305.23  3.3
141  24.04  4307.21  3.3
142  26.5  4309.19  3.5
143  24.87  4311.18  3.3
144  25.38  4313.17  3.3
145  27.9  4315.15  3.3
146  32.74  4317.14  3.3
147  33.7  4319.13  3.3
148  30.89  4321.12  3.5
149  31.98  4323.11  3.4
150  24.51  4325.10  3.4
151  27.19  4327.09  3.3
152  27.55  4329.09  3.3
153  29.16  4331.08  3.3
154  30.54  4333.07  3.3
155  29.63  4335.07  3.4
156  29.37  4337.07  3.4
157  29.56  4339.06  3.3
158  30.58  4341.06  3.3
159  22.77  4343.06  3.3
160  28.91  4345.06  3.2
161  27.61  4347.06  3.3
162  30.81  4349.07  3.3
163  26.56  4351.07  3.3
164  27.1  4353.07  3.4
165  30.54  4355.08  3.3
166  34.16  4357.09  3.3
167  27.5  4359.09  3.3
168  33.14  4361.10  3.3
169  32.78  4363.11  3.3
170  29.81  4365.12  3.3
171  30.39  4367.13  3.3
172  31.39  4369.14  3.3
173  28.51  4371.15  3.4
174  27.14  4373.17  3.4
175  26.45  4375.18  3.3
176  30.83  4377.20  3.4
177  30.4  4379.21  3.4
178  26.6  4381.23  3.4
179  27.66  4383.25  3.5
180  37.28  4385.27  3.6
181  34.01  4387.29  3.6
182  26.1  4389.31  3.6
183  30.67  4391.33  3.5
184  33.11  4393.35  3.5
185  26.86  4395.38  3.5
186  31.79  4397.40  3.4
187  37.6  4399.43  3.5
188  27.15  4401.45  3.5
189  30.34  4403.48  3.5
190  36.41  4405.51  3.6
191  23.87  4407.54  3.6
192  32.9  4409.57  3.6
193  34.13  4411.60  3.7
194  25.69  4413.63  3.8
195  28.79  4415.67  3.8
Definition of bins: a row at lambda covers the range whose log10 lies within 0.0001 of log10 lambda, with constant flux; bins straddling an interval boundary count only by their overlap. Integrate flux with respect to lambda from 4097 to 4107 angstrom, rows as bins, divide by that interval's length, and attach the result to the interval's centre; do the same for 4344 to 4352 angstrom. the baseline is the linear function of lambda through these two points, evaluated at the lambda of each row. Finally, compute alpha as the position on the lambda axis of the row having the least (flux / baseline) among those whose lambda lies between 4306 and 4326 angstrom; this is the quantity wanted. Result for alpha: 4307.21 angstrom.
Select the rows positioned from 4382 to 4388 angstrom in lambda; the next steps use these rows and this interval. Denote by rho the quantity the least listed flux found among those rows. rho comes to 27.66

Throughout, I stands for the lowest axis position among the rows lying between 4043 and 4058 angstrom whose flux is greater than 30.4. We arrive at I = 4045.72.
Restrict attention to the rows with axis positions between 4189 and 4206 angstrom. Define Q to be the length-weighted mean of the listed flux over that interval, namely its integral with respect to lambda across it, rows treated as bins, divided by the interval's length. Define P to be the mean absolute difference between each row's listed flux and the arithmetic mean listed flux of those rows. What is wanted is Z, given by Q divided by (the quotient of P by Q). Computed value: 487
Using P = 1.9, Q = 30.3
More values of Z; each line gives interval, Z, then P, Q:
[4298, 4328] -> 198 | 3.6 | 26.7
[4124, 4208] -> 365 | 2.4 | 29.4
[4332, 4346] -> 483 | 1.7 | 28.8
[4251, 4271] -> 368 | 2.6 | 31.1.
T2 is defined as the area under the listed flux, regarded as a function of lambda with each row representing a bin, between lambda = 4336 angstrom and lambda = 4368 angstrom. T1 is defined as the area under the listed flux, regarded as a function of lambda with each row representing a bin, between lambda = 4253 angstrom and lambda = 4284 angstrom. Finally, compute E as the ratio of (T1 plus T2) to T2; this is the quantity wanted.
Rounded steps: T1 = 948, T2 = 943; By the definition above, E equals 2.01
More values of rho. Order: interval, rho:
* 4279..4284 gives 25.53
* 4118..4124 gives 25.23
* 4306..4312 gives 24.04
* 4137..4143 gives 29.66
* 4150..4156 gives 20.2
